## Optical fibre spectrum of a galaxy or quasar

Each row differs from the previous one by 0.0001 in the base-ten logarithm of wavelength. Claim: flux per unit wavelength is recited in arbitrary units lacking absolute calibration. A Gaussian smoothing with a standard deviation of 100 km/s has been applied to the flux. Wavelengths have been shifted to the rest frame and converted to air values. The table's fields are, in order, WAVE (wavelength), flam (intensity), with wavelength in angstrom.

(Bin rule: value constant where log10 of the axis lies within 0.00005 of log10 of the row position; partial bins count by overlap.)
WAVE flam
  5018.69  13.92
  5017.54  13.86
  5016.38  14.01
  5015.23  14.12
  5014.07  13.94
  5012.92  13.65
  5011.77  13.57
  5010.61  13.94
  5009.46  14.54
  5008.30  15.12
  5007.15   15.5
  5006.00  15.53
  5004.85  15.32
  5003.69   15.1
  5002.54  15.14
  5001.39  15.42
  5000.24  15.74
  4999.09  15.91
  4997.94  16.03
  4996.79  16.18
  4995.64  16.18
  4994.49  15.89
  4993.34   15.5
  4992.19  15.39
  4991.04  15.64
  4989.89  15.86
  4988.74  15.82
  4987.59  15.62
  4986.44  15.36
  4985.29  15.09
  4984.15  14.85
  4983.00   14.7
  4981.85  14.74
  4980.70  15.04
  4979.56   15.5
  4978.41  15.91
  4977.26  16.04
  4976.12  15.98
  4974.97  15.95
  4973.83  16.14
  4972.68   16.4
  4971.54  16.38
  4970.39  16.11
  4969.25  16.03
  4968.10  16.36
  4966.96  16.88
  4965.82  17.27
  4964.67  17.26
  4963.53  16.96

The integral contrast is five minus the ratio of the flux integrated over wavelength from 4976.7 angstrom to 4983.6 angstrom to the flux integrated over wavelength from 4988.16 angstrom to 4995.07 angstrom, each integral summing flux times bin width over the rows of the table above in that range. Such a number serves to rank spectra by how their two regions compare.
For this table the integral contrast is 4.03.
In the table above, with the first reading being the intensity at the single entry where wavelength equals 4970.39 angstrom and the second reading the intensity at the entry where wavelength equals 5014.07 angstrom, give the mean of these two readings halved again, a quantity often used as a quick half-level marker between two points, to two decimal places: 7.51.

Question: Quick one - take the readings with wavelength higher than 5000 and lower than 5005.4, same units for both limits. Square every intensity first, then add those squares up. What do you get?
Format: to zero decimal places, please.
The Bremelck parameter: 1177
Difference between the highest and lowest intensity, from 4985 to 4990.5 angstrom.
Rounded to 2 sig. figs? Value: 0.77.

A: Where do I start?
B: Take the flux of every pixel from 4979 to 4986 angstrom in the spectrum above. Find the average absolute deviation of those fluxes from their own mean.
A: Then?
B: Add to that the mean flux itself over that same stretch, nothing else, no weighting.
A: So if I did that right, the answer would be 15.2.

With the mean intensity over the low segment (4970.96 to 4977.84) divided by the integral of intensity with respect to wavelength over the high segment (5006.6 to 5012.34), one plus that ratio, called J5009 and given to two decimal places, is 1.19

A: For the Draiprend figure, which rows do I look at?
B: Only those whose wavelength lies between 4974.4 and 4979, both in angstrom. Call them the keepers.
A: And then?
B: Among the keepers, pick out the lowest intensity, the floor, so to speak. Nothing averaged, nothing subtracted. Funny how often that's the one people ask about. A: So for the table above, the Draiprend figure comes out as 15.91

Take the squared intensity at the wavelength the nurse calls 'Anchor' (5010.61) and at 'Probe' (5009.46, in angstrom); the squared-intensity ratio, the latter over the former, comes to 1.1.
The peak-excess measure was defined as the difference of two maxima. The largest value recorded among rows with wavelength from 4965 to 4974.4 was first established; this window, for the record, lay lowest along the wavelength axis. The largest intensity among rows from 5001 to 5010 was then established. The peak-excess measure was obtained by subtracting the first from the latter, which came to -1.7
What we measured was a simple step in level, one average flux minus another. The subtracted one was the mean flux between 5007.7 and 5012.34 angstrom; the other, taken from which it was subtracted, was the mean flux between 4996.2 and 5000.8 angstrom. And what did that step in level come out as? 1.7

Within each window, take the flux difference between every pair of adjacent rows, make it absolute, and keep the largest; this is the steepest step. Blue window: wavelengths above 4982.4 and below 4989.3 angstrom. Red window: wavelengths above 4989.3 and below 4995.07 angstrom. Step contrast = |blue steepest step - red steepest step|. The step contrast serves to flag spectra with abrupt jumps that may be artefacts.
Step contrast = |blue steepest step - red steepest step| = 0.12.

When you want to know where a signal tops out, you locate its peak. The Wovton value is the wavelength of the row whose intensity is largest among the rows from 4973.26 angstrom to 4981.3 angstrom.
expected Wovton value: 4973.83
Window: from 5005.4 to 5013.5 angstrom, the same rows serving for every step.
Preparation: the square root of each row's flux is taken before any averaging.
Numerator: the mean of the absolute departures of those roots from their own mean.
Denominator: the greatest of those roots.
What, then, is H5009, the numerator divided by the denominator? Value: 0.024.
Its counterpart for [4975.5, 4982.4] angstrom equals 0.014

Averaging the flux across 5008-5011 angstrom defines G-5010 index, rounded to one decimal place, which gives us 14.5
